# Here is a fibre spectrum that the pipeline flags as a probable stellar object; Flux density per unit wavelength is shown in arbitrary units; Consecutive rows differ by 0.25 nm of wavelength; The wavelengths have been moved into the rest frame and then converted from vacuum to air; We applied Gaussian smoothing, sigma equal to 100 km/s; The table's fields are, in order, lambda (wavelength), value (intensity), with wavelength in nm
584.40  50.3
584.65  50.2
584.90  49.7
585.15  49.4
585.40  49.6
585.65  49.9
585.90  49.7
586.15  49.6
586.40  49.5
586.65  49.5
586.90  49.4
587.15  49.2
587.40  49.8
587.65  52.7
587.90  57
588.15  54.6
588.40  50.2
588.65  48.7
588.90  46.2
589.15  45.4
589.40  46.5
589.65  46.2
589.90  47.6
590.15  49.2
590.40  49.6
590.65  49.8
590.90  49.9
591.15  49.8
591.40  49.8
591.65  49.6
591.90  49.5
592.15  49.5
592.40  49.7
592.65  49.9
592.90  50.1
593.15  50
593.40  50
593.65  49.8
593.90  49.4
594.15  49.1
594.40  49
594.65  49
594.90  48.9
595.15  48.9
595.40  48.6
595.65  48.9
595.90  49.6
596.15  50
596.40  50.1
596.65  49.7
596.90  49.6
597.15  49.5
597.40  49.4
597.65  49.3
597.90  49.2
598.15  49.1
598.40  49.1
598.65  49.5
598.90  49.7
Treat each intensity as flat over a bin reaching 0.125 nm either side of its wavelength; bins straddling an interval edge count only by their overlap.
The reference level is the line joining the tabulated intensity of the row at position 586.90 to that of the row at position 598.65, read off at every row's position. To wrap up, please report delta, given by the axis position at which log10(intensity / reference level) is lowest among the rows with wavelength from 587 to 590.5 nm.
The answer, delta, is 589.15 nm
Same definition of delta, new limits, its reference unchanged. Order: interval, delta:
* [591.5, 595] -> 594.90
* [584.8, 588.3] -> 587.15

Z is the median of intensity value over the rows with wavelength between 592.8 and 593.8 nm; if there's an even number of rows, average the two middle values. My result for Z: 50.0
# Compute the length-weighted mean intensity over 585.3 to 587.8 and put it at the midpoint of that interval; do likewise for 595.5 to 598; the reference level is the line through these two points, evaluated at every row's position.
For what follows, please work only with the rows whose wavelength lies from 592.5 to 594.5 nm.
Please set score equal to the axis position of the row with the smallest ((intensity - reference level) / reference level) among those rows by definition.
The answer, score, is 594.40 nm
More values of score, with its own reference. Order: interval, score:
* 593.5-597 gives 595.40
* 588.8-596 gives 589.15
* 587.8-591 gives 589.15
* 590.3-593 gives 591.90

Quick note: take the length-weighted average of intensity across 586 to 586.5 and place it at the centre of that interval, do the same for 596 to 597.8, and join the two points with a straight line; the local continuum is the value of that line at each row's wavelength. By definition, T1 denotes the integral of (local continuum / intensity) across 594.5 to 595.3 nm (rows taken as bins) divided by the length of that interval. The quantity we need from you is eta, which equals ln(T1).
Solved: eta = 0.014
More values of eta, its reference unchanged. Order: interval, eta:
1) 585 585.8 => -0.002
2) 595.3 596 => 0.012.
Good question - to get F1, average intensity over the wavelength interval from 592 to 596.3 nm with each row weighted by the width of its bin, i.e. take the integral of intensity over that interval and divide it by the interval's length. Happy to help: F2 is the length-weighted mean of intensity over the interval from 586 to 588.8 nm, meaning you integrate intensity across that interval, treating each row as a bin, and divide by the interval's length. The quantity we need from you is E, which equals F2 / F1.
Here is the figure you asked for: 1.03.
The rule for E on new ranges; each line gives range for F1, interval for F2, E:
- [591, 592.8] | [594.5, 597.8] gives 0.99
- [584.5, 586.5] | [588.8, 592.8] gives 0.98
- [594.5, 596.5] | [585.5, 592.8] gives 1.01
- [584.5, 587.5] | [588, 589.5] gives 0.98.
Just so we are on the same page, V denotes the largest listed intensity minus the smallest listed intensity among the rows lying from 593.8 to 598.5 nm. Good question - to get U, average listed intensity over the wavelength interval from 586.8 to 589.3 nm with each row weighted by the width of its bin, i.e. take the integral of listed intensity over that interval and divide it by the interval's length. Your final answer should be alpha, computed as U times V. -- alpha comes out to 75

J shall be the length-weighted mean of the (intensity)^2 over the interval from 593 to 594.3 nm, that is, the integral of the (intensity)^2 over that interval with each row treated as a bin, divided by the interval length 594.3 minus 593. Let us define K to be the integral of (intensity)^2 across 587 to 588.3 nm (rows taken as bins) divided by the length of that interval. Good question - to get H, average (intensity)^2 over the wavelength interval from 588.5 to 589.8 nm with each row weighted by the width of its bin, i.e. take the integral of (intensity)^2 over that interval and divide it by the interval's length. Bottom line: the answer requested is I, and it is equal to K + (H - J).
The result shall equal 2485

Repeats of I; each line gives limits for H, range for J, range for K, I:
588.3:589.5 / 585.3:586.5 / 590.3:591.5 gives 2258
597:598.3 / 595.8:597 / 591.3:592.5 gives 2411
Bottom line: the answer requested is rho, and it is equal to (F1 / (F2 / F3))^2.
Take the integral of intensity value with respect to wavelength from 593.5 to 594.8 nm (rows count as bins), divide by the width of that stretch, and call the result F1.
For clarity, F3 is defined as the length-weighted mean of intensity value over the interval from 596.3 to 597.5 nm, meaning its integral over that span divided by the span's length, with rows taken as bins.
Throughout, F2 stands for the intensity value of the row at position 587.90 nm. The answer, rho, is 1842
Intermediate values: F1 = 49.3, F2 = 57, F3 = 49.7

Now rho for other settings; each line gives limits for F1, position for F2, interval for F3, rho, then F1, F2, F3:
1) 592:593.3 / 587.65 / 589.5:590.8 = 2101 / 49.8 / 52.7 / 48.5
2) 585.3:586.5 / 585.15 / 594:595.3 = 2425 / 49.7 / 49.4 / 49.0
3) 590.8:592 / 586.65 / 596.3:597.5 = 2488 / 49.7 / 49.5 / 49.7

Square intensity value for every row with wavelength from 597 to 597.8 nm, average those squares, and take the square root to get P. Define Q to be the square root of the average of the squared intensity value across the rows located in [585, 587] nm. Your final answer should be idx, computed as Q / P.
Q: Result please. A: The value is 1.00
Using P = 49.4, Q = 49.58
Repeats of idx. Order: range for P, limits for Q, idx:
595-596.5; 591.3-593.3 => 1.01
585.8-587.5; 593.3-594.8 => 1.00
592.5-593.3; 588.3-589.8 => 0.94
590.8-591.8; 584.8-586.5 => 1.00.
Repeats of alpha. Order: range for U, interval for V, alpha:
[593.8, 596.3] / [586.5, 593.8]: 570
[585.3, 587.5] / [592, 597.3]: 74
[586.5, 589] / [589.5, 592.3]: 188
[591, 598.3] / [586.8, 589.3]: 574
